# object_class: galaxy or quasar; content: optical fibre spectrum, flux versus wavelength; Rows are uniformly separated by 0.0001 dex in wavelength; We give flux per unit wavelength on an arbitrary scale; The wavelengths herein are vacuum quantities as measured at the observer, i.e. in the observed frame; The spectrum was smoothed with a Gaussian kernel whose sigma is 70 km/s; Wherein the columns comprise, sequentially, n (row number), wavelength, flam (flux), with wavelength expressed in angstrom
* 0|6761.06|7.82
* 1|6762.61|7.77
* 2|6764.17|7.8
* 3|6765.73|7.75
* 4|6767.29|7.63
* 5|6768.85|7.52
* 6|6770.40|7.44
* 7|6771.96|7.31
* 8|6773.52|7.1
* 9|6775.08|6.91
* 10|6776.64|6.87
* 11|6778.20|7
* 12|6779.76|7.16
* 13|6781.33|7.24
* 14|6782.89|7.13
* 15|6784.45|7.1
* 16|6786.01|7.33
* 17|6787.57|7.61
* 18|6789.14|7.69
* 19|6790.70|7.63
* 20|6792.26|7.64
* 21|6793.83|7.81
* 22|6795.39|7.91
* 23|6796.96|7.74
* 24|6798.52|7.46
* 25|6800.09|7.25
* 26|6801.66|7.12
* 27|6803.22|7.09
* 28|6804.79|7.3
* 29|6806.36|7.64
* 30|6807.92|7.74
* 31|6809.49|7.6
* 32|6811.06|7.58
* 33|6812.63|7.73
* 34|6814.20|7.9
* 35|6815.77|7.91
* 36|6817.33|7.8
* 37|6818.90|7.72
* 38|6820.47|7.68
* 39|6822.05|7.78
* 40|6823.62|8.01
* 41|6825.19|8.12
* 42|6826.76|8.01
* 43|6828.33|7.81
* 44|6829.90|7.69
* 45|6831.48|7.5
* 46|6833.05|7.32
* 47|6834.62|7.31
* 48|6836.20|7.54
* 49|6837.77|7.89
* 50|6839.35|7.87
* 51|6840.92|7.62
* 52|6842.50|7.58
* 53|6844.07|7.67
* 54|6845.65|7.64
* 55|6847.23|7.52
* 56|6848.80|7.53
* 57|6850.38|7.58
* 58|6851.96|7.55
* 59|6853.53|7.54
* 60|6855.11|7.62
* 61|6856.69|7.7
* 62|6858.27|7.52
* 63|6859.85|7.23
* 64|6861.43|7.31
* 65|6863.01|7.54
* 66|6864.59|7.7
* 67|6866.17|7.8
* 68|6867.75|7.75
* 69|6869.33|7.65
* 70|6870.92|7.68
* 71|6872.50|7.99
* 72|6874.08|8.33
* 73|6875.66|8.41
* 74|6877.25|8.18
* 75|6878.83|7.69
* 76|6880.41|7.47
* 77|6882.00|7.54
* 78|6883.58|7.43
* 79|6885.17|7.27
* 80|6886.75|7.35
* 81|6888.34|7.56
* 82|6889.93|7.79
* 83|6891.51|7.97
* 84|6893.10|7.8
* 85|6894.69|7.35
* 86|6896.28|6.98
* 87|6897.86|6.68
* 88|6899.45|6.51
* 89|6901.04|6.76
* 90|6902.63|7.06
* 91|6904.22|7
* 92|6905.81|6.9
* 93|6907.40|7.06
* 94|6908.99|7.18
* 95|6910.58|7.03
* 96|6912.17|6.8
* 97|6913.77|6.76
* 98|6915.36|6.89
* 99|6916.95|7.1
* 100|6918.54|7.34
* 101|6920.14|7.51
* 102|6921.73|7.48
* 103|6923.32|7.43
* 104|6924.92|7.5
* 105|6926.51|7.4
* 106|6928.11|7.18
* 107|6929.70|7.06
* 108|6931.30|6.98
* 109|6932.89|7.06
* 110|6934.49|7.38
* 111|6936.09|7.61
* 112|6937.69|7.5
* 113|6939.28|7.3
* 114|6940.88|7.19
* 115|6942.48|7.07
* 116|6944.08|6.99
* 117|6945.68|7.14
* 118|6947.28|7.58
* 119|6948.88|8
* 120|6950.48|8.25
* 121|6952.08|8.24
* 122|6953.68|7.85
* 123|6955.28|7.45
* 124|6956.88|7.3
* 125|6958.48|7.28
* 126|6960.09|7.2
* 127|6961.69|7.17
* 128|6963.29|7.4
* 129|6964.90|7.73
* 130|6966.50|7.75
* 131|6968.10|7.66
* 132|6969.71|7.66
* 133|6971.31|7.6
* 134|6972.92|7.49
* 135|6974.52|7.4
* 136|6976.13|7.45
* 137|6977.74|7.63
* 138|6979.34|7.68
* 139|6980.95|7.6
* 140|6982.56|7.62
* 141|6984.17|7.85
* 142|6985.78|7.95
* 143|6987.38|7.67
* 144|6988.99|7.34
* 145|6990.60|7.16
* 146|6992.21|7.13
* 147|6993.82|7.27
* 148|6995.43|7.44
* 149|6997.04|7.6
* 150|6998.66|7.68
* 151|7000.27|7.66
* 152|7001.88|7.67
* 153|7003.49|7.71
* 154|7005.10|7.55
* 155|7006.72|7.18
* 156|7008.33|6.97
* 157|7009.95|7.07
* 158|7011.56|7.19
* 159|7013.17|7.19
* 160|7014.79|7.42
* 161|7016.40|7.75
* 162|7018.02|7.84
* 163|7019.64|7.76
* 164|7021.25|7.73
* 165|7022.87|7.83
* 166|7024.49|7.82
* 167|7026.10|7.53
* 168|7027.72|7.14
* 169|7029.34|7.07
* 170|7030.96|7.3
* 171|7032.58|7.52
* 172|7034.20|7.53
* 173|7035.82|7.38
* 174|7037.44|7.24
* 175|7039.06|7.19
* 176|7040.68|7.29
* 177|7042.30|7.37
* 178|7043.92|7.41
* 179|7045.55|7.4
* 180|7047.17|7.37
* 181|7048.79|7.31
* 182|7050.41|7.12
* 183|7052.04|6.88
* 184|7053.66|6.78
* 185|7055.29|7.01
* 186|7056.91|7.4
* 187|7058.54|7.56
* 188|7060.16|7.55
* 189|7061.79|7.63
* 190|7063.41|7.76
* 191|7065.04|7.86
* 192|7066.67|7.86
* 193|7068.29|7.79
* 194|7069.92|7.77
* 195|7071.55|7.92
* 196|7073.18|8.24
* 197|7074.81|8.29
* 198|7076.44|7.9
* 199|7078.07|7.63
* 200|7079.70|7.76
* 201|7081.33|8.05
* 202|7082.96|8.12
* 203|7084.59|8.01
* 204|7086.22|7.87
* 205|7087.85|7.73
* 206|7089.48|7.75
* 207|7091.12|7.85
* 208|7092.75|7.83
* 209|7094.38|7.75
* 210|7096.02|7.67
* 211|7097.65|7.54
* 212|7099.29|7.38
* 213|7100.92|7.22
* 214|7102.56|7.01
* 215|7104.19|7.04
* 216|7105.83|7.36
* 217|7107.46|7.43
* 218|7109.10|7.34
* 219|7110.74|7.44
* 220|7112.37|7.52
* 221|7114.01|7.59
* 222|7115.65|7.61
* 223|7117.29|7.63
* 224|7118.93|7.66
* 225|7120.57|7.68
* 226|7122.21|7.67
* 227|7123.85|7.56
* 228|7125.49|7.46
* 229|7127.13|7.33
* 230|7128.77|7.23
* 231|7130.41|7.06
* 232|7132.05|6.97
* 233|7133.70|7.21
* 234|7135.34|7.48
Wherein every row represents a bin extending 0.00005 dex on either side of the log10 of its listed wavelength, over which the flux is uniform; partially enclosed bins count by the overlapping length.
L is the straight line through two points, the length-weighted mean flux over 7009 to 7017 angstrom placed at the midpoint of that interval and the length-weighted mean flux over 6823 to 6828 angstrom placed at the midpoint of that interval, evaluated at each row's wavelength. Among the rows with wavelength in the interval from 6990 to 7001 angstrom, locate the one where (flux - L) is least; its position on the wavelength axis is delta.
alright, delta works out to 6992.21 angstrom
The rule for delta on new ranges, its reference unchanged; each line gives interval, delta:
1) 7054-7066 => 7055.29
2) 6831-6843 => 6834.62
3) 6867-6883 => 6880.41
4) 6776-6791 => 6776.64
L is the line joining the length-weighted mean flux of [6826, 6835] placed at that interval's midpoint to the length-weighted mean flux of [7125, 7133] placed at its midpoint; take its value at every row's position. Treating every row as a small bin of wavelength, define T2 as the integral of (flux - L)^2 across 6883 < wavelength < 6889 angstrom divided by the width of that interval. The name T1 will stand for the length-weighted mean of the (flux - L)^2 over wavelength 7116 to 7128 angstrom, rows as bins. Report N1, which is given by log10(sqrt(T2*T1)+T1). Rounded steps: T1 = 0.145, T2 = 0.03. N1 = -0.7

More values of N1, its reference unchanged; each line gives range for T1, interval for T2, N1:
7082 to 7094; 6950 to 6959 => -0.1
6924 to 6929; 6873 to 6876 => -0.7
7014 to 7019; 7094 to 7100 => -0.6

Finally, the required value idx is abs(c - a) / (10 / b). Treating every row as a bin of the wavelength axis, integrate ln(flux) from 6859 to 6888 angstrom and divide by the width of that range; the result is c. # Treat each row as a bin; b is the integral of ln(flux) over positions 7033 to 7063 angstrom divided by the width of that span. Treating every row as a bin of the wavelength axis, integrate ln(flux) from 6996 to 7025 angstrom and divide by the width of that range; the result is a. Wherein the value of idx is 0.0040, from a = 2.02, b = 1.99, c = 2.04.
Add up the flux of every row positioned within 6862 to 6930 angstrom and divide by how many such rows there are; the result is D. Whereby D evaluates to 7.4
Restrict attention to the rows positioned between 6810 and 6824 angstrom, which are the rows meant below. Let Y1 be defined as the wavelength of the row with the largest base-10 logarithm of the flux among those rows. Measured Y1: 6823.62 angstrom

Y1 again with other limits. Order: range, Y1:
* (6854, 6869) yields 6866.17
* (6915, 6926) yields 6920.14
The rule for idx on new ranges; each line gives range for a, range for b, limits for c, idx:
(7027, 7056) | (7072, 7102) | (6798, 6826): 0.0109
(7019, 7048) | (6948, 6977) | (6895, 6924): 0.0114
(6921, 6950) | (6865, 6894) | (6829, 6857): 0.0072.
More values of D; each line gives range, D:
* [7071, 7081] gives 8.0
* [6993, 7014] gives 7.4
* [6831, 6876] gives 7.7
